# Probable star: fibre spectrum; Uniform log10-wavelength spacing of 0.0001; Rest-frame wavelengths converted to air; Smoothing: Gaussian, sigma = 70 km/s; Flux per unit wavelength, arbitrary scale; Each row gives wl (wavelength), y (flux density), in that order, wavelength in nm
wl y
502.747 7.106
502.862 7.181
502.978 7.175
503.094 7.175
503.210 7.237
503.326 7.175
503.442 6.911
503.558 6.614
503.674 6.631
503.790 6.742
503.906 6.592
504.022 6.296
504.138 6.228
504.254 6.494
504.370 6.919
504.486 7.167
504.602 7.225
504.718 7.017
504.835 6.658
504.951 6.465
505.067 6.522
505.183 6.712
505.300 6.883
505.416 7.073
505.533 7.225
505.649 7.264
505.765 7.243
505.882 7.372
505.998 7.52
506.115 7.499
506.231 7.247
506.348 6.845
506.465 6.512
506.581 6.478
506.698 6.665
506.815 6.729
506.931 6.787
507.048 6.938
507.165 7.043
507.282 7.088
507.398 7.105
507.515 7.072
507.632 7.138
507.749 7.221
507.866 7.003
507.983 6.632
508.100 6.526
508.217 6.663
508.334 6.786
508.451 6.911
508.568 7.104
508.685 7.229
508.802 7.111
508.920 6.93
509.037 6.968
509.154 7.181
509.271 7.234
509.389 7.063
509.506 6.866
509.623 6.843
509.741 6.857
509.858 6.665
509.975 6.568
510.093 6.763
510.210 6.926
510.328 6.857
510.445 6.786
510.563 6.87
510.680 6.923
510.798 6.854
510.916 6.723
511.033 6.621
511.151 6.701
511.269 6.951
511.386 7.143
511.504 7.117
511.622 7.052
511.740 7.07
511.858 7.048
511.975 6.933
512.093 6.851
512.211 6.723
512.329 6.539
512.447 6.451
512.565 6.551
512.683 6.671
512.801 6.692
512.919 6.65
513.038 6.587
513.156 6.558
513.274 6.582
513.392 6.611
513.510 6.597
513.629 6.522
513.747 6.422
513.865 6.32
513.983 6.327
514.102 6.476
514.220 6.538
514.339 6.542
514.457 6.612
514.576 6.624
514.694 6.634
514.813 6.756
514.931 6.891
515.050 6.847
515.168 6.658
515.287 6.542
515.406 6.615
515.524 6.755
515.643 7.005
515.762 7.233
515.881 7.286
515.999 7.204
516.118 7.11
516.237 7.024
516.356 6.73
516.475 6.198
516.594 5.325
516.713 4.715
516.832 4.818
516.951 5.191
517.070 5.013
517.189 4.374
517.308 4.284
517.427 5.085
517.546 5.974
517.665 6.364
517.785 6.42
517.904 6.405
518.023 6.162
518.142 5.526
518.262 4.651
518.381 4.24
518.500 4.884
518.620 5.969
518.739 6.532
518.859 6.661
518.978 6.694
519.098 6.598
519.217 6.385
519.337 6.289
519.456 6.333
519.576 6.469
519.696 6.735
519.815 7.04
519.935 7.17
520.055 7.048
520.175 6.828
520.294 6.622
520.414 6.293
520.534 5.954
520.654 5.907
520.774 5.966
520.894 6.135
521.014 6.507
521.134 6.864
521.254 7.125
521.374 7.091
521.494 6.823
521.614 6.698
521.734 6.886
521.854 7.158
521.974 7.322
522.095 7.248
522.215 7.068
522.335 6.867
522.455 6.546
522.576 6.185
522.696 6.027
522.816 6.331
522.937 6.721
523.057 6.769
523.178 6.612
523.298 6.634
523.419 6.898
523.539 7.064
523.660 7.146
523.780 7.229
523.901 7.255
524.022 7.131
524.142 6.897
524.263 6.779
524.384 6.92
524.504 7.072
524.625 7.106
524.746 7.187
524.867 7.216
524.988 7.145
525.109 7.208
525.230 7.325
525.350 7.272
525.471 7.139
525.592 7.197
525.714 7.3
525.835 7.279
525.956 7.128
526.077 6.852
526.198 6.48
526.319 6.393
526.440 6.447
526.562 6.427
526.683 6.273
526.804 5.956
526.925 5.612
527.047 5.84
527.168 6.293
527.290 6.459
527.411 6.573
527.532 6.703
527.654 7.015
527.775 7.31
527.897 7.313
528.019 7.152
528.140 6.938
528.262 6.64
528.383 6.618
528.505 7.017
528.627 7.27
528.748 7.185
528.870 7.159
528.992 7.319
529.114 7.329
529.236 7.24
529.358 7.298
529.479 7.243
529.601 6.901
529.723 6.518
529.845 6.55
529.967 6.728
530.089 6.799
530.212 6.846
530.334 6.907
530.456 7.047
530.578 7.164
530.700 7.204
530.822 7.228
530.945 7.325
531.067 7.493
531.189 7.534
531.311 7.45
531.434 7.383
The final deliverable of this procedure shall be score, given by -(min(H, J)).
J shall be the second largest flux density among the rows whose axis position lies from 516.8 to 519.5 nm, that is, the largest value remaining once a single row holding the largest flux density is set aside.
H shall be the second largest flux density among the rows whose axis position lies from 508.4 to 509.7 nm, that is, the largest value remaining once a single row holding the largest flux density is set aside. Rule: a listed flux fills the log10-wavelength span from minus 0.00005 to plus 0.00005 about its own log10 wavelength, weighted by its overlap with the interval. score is -6.66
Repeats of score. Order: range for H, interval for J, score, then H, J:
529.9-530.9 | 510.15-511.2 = -6.92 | 7.204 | 6.923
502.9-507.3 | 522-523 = -7.07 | 7.499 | 7.068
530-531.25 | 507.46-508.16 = -7.14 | 7.493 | 7.138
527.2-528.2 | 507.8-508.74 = -7.10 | 7.31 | 7.104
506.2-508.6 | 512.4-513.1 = -6.67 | 7.221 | 6.671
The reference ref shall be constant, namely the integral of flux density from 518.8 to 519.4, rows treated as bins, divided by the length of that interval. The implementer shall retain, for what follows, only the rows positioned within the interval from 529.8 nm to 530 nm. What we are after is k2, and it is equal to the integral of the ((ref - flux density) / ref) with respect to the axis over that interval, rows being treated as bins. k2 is -0.003 nm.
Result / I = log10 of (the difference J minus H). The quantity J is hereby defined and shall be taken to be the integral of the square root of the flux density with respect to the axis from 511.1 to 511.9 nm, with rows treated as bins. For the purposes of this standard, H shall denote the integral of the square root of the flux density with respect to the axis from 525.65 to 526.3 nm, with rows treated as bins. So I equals -0.4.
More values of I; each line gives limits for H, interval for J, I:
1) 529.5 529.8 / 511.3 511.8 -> -0.3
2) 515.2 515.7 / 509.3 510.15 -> 0.0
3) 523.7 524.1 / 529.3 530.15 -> 0.1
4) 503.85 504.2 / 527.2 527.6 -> -0.9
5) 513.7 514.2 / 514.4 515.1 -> -0.3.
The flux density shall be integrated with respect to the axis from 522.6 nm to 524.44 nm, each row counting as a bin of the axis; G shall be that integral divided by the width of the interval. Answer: 6.8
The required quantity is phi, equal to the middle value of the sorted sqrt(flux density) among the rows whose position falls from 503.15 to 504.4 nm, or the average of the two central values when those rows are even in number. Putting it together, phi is 2.58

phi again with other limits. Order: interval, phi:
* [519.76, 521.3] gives 2.57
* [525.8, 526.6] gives 2.55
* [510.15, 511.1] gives 2.62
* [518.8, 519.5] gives 2.55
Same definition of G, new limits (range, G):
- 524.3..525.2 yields 7.1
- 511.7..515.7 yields 6.7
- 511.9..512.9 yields 6.7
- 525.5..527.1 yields 6.6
